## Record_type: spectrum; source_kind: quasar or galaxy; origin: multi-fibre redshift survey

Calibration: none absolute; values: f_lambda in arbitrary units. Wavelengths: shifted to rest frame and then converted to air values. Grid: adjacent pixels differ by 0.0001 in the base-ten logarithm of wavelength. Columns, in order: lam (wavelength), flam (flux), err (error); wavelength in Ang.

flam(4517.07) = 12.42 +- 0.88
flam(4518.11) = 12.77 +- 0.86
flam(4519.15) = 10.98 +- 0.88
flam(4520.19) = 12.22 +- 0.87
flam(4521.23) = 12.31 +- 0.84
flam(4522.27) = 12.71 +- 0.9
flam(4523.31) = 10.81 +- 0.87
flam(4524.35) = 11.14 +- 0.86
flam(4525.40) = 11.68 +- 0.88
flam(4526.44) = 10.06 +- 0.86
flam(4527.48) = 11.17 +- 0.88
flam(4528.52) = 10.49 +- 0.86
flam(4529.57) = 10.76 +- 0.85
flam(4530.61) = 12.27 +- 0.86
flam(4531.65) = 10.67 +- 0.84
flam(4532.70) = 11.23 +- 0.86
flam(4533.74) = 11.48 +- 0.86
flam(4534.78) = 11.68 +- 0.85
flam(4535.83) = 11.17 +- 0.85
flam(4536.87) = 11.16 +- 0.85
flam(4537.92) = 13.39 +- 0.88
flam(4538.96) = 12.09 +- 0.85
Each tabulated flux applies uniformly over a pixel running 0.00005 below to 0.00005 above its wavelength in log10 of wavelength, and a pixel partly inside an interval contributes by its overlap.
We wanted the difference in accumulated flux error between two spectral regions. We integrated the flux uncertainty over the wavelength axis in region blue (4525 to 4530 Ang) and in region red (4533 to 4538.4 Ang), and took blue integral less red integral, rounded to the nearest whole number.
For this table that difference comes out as 0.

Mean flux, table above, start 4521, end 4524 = 11.9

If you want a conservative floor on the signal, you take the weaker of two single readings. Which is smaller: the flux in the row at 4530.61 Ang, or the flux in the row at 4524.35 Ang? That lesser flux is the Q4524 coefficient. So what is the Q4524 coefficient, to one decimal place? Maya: 11.1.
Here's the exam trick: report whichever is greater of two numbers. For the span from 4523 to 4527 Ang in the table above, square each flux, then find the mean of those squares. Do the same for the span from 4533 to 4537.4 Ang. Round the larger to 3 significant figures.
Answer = 129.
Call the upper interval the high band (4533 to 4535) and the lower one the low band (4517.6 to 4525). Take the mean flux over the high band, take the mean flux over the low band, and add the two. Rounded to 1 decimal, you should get 23.4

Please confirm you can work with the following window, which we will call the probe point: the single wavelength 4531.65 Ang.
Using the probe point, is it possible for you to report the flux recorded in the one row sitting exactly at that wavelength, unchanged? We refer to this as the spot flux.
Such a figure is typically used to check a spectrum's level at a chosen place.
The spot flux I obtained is 10.67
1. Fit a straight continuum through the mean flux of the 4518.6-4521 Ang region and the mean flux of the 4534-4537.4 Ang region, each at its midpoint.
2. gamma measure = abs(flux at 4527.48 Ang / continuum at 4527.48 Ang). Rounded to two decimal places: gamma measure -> 0.97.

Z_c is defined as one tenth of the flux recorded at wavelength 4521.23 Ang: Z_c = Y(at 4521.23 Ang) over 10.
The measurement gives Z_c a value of 1.23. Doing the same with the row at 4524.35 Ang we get 1.11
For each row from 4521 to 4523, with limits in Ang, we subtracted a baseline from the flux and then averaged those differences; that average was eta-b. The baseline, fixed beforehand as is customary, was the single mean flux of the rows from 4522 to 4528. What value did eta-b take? 1.2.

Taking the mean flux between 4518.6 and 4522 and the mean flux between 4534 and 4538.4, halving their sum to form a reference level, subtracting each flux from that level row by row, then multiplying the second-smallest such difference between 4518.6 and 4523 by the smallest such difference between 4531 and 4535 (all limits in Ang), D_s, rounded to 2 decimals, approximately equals -0.08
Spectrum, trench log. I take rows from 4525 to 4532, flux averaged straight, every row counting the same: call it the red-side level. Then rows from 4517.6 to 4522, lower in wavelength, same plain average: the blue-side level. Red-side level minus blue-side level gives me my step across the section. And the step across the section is -1.1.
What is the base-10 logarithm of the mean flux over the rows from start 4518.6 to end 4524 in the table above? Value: 1.07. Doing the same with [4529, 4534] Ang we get 1.05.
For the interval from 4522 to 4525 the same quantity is 1.06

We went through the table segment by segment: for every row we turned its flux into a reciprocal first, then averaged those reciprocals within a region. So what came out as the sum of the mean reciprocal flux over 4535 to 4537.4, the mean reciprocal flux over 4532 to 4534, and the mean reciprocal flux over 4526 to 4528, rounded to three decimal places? 0.272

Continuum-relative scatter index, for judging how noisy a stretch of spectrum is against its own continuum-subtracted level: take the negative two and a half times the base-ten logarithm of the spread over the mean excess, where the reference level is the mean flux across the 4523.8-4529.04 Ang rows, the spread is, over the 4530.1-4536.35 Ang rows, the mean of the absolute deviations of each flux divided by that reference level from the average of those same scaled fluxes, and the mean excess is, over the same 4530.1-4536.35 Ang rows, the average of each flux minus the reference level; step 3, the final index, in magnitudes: 2.9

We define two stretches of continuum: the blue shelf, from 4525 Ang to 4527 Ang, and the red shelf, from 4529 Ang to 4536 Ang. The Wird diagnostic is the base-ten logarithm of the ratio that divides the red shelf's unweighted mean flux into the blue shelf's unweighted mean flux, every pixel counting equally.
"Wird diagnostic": -0.018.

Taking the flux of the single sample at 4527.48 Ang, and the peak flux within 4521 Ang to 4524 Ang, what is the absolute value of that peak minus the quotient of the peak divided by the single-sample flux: 11.6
